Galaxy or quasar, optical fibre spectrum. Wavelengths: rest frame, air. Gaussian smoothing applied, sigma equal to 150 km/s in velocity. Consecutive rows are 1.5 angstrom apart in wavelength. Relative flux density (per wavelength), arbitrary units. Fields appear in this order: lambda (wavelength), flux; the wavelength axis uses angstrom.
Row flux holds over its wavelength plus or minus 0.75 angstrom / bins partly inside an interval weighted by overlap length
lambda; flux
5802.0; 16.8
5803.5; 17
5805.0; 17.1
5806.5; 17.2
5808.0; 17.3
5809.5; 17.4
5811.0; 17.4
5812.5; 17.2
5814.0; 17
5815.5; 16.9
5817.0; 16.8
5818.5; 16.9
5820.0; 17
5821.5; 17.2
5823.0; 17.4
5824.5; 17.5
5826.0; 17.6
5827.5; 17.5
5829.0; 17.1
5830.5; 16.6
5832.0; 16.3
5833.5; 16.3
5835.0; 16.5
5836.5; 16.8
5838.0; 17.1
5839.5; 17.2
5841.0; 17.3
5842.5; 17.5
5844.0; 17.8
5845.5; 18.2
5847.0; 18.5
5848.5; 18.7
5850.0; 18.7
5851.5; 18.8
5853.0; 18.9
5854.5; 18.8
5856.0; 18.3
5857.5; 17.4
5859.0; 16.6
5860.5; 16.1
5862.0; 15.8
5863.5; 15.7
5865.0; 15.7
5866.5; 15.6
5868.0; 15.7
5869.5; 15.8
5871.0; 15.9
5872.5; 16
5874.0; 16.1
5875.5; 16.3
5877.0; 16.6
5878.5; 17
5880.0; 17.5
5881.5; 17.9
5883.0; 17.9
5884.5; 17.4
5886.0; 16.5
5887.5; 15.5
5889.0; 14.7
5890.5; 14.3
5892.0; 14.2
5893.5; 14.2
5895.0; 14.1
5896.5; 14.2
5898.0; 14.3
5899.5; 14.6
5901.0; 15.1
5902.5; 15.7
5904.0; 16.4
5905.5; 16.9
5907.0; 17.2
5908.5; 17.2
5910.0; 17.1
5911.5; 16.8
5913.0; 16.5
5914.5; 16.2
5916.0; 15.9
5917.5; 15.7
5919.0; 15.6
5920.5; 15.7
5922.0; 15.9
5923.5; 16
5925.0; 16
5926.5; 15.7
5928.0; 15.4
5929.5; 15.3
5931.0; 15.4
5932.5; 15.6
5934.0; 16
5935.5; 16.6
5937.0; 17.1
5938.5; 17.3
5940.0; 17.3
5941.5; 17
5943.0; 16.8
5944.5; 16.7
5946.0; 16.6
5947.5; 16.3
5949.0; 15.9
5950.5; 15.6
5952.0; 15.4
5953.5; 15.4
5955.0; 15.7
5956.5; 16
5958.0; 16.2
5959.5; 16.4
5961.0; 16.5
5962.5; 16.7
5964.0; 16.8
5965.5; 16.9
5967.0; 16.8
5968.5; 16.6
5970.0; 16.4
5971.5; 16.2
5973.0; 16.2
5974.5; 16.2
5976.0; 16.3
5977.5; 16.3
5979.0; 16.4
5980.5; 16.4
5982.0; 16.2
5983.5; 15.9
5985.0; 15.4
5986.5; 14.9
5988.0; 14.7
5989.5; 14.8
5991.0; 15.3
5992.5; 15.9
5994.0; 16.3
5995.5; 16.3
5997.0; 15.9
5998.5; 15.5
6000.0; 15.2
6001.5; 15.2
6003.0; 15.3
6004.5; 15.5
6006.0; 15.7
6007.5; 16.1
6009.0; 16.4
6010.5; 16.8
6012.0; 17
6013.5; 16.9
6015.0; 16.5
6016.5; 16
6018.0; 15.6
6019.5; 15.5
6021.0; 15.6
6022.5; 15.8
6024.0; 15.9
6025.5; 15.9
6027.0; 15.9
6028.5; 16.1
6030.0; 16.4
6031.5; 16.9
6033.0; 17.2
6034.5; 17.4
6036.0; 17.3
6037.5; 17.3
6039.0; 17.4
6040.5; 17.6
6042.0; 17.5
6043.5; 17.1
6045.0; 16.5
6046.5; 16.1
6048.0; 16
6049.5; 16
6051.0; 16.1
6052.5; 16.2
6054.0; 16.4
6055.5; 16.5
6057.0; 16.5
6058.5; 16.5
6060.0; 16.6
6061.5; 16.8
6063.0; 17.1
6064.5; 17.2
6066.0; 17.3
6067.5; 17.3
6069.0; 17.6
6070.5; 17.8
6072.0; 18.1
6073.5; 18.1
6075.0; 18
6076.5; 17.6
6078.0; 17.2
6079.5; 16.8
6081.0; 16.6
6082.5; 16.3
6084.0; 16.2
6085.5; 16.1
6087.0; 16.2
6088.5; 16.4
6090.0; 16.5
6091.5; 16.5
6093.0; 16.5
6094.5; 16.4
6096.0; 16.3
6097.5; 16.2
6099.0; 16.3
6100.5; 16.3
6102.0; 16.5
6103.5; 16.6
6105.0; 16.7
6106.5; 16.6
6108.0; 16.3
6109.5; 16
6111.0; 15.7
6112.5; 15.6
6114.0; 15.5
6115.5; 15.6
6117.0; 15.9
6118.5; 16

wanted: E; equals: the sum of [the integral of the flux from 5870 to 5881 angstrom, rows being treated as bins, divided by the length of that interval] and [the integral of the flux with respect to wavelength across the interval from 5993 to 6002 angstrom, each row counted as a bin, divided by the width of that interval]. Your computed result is 32.3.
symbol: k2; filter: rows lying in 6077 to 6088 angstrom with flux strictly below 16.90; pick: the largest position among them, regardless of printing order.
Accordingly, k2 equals 6087.0 angstrom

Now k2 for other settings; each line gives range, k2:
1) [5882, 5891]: 5890.5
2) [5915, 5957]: 5956.5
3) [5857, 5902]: 5901.0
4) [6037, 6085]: 6084.0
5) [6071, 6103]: 6102.0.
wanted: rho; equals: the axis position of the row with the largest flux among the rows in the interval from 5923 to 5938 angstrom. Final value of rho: 5937.0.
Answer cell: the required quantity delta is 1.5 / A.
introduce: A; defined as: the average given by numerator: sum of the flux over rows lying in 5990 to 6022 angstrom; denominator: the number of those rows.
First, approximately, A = 15.9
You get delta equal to 0.0942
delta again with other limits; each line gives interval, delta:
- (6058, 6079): 0.0863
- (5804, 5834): 0.0878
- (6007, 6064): 0.0909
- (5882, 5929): 0.0951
